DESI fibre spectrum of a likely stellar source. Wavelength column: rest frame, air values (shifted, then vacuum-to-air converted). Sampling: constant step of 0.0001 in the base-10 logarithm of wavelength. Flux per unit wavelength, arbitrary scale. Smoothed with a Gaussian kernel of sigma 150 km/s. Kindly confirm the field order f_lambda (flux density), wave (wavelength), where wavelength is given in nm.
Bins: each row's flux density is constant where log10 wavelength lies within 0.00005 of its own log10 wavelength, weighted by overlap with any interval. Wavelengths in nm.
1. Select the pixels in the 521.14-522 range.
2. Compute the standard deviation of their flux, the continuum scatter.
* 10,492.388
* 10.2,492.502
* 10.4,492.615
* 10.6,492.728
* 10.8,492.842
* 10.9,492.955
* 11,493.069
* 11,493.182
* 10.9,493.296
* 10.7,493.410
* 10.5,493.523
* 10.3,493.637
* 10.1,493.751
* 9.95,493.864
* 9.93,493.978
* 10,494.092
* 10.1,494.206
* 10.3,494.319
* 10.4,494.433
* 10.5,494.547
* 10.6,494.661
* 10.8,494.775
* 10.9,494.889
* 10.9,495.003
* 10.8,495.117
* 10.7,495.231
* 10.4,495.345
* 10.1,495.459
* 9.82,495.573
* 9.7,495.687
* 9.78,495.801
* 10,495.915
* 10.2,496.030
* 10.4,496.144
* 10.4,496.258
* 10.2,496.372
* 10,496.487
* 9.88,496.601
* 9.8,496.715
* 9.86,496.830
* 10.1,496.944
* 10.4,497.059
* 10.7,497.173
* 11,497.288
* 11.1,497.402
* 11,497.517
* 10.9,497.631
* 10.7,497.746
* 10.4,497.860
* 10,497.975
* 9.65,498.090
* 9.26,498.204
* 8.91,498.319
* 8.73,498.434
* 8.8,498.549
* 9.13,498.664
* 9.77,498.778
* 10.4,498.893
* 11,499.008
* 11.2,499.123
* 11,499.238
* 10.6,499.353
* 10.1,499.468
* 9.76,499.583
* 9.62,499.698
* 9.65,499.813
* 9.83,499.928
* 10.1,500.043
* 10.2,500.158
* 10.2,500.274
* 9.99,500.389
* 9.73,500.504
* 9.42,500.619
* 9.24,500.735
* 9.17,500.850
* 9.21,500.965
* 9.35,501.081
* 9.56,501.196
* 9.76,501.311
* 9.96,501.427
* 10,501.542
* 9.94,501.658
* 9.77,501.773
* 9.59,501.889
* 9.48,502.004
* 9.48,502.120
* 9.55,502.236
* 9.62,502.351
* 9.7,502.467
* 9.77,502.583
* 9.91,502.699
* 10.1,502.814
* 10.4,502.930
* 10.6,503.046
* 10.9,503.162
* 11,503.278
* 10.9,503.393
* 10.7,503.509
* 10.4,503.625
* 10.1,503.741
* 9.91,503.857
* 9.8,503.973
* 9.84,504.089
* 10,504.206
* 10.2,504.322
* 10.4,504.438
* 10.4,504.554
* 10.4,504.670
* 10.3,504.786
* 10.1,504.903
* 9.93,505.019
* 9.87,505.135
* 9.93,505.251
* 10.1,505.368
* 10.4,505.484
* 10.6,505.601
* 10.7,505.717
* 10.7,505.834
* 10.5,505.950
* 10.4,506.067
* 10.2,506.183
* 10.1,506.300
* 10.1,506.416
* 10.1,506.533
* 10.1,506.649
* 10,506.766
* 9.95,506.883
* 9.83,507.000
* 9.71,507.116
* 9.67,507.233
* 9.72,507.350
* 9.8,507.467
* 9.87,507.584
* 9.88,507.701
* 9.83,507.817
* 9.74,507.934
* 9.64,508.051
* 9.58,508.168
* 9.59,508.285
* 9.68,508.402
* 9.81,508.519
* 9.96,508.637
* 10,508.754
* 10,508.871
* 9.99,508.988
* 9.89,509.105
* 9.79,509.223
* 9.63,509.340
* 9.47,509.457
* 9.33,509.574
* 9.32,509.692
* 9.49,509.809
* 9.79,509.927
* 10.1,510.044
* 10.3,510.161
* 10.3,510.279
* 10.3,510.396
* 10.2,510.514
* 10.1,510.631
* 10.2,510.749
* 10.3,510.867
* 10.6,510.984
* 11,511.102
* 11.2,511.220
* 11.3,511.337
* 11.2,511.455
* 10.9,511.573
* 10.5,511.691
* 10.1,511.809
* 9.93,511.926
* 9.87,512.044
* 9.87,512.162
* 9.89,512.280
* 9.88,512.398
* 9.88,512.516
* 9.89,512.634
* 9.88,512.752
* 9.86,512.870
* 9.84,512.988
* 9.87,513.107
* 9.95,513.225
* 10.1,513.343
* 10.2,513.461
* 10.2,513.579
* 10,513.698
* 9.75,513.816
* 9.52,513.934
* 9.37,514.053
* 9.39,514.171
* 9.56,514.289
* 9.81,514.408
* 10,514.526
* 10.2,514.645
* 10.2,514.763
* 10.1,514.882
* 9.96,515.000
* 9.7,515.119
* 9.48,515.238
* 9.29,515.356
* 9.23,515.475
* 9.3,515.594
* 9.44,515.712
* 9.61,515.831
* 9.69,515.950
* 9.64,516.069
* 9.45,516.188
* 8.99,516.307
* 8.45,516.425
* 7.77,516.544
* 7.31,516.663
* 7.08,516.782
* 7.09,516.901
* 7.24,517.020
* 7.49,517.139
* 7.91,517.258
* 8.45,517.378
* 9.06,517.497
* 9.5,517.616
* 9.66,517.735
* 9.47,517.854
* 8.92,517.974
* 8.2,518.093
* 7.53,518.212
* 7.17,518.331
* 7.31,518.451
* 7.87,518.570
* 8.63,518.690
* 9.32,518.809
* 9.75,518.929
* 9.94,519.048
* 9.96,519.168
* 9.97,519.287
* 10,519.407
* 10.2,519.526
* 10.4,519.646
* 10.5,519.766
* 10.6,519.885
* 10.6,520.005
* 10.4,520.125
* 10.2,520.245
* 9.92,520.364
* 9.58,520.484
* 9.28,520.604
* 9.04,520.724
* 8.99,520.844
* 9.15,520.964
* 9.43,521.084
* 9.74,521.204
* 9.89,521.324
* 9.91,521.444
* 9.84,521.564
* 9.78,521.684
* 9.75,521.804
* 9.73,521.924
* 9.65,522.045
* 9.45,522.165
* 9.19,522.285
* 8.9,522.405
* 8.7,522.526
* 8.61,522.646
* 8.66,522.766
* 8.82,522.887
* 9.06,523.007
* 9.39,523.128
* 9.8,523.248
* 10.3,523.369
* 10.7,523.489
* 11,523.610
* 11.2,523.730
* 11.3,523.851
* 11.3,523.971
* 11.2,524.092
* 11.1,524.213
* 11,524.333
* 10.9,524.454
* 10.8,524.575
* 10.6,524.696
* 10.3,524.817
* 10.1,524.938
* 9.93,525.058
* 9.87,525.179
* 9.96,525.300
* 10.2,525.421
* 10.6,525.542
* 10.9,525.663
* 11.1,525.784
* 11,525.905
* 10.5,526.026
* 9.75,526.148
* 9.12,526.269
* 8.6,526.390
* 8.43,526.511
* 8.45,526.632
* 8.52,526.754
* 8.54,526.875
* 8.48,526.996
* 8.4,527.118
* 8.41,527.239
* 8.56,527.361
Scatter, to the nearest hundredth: 0.07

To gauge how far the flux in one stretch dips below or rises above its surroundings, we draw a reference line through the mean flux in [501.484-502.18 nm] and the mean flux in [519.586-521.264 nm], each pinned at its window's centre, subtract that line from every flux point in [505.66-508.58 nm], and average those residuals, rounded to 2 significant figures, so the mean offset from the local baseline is 0.22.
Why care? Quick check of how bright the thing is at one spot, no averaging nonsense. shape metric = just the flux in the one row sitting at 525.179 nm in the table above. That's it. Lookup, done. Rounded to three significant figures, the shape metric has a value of 9.87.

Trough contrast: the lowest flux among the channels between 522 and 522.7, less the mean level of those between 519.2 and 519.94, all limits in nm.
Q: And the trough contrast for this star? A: -1.7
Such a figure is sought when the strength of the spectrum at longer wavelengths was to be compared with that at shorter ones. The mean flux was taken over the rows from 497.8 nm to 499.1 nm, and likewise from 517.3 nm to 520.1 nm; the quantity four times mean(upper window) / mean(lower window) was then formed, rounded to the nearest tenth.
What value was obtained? 3.8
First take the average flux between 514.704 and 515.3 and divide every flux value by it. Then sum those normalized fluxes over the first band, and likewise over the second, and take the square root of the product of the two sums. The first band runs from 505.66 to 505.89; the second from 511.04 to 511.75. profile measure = 3.8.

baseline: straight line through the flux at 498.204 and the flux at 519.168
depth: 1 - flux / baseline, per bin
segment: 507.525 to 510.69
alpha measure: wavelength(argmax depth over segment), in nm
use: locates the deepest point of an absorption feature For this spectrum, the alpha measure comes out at 509.692 nm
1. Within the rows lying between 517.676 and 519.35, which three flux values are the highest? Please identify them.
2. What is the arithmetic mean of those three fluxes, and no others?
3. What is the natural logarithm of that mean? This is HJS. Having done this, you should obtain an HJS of 2.30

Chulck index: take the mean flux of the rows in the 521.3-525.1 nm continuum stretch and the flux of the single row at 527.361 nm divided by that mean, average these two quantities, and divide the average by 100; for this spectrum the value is 0.0544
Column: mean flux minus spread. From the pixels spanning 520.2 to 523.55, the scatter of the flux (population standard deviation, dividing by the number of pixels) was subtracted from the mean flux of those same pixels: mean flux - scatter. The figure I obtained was 9.0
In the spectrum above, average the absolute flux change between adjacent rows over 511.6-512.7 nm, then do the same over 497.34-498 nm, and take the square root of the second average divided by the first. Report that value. 1.6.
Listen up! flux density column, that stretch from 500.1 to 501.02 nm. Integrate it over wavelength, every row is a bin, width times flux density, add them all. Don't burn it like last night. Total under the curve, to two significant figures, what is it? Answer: 8.9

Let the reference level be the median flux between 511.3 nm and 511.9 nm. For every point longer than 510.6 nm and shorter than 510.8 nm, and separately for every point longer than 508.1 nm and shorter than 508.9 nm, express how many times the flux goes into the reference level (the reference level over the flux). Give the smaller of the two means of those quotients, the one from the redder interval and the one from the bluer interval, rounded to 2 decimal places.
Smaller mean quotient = 1.07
